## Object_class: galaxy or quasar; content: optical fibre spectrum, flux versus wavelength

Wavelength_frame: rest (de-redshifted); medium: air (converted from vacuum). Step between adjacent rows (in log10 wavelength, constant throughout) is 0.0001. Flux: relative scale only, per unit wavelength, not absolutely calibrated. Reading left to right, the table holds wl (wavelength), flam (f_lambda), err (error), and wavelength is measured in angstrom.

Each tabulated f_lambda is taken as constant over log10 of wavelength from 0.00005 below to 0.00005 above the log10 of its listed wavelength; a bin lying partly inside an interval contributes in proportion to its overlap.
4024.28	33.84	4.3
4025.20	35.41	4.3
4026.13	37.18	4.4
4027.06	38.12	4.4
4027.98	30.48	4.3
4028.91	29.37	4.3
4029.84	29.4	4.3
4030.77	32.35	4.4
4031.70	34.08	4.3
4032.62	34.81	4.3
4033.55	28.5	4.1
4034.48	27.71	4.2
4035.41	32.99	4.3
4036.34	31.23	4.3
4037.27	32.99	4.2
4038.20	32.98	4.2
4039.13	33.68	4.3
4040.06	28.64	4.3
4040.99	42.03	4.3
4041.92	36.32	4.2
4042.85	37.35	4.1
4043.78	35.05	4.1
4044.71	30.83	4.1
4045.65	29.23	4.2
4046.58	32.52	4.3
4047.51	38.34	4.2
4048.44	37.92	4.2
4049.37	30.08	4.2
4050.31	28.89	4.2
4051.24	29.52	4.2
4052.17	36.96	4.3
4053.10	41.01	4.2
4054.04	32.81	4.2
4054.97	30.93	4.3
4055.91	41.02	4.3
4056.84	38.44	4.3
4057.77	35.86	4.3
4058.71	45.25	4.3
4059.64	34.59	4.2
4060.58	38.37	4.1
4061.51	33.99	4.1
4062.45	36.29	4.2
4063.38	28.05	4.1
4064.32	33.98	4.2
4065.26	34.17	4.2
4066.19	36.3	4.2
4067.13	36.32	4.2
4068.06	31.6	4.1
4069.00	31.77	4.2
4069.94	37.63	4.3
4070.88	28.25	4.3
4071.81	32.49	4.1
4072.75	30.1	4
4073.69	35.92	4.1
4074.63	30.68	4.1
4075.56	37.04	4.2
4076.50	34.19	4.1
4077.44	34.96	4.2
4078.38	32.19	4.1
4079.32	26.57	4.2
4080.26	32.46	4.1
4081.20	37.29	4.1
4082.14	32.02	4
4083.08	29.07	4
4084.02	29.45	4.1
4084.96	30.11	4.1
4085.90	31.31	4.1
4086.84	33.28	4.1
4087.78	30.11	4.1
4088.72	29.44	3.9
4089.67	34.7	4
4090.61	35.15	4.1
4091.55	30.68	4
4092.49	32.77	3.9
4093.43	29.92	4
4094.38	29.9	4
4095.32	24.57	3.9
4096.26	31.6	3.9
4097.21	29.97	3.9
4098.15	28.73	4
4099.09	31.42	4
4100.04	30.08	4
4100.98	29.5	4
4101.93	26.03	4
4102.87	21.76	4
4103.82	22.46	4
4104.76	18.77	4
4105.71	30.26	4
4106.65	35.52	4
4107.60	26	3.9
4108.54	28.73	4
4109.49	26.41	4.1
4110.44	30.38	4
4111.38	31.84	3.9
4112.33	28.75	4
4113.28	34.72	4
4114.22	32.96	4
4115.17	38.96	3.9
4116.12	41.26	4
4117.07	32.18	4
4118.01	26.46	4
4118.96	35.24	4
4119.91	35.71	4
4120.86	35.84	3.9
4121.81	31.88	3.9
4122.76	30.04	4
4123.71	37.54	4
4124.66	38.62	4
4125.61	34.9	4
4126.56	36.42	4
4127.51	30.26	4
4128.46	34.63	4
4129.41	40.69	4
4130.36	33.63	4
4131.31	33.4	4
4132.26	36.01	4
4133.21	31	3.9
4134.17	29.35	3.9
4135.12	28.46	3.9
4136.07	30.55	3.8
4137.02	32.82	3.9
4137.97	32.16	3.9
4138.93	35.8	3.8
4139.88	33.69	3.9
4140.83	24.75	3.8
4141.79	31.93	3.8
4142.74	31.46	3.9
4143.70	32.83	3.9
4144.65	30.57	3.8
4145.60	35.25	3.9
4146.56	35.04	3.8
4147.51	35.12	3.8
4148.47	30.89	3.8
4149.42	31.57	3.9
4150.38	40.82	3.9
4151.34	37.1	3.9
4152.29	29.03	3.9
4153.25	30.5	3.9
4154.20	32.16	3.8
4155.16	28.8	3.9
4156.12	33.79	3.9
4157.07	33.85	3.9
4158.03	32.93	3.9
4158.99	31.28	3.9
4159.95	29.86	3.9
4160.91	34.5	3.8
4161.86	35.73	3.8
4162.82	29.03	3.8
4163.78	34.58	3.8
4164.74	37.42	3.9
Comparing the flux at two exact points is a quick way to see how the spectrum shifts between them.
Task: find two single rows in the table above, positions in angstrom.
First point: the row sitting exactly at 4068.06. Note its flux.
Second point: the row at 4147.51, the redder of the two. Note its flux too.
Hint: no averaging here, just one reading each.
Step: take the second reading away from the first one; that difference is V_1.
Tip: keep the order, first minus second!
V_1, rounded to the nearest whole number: -4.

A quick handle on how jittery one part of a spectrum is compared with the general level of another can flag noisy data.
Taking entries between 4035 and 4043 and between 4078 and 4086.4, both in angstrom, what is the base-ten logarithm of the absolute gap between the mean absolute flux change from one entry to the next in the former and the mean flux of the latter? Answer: 1.44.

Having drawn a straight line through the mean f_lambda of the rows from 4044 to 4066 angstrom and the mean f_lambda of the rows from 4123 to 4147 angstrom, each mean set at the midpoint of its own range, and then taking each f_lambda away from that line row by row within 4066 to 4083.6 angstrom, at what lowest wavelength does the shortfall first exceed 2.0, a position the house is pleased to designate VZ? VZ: 4068.06 angstrom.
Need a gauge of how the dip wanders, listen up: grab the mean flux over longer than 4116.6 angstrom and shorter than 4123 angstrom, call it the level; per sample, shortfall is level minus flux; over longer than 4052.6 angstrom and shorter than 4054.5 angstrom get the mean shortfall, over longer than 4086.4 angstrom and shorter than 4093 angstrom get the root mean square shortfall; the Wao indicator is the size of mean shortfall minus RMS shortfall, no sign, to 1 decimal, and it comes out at 6.5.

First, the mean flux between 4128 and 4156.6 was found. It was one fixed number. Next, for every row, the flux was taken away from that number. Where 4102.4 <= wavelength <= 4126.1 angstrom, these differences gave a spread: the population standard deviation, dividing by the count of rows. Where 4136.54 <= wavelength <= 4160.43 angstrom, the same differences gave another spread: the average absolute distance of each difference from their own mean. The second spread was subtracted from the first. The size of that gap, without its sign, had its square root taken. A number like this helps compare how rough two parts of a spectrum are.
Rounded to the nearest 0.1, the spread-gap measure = 1.8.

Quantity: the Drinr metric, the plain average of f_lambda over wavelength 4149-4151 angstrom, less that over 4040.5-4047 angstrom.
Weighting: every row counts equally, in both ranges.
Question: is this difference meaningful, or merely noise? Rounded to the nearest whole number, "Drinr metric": 1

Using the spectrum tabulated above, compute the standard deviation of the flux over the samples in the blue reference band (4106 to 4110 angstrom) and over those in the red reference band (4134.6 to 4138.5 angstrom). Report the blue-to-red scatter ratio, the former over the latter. 2.3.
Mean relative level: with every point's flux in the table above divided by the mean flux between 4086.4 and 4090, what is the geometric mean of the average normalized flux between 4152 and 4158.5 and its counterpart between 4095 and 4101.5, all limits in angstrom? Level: 0.96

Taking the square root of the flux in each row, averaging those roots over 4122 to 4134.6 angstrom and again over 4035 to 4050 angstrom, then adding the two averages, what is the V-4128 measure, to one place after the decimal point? 11.7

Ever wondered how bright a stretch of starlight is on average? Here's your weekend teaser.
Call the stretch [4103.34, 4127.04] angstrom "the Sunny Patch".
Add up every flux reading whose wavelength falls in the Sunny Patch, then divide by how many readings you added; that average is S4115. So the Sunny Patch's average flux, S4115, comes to 32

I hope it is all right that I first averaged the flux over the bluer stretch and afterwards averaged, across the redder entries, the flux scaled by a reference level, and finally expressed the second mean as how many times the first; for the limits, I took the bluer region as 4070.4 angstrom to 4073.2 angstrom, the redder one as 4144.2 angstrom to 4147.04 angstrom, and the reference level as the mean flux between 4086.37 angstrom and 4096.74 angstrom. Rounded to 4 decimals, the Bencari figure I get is 0.0357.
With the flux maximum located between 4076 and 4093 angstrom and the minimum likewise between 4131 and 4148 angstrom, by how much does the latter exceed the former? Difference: -12.5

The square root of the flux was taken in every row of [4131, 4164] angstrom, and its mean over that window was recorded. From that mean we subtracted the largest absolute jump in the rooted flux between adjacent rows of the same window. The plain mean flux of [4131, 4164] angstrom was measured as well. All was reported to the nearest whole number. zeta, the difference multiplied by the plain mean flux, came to 158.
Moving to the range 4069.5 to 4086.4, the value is 157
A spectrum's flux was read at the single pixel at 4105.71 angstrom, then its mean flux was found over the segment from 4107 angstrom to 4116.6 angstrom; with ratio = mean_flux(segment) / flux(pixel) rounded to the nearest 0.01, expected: 1.06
